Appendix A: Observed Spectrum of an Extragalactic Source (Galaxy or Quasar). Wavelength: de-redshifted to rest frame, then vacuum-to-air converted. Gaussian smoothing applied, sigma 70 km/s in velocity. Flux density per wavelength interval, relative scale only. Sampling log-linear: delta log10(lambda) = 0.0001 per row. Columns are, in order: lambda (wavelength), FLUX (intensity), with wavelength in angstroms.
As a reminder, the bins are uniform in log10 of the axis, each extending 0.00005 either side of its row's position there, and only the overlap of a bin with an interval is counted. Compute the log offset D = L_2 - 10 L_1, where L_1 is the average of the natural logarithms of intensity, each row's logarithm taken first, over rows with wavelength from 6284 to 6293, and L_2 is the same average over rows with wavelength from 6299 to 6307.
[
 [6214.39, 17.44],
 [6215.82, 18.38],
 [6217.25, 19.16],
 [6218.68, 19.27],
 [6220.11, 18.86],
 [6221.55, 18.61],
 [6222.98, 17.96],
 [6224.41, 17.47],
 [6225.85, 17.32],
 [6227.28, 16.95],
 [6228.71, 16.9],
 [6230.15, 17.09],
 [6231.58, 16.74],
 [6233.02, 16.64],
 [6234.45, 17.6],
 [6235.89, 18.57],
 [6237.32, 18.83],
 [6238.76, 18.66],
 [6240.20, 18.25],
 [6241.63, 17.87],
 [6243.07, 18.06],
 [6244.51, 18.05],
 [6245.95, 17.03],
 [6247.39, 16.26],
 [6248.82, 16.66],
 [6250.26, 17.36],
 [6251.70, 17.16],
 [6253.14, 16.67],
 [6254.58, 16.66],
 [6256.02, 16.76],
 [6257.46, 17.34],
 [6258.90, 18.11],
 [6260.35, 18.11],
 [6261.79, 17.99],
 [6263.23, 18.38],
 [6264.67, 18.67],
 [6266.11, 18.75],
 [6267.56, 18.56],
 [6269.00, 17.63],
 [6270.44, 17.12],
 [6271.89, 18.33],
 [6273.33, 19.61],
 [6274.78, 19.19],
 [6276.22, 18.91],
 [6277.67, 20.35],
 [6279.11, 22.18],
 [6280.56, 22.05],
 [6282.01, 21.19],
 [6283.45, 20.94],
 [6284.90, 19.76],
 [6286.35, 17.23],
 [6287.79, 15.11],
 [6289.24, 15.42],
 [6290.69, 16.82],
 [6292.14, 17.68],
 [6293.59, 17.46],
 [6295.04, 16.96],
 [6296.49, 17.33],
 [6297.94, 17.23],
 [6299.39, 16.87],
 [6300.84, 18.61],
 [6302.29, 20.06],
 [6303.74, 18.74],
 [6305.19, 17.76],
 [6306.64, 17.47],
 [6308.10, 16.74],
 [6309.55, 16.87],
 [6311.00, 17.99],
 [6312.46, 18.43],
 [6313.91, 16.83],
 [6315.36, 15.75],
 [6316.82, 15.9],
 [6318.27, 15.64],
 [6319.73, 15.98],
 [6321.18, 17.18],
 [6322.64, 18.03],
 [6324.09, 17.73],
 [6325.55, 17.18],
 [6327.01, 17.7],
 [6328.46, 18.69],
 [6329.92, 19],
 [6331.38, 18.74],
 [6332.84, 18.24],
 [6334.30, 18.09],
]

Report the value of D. -25.4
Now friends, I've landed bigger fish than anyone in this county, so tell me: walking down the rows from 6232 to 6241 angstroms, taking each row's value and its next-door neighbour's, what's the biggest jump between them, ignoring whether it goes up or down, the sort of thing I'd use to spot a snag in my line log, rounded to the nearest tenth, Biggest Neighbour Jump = 1.0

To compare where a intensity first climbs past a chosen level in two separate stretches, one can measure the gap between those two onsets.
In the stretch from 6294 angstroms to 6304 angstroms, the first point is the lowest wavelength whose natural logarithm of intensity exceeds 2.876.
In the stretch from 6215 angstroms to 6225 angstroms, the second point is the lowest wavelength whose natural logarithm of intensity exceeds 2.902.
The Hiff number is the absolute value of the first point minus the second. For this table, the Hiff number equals 85.0 angstroms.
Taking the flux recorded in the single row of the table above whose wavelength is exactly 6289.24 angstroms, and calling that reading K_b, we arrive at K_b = 15.42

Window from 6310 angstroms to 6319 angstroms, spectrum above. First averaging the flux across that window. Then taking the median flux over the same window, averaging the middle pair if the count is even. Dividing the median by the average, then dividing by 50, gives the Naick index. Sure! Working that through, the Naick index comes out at 0.0195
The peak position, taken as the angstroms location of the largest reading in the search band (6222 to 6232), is 6222.98 angstroms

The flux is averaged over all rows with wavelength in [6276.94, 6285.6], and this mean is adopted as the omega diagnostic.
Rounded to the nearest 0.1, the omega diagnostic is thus 21.1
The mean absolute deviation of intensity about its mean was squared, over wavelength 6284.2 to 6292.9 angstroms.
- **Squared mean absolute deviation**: 1.5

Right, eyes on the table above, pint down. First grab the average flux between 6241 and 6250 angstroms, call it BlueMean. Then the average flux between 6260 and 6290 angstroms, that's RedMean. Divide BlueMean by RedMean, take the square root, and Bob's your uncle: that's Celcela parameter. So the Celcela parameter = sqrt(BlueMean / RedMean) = 0.96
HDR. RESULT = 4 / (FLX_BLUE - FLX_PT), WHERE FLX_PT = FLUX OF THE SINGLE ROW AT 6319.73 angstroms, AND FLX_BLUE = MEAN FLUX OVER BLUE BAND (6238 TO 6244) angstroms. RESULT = 2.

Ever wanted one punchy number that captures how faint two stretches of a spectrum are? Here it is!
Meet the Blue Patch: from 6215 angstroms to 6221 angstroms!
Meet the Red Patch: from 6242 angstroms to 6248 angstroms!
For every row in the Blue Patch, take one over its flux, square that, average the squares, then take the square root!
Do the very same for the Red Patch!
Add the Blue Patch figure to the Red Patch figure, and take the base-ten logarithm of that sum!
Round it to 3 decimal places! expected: -0.956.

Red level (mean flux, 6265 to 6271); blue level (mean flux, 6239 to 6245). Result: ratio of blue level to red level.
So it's 1.00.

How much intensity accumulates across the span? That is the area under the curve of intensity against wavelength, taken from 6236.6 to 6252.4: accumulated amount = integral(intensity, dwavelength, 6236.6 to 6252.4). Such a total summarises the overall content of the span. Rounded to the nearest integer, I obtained 279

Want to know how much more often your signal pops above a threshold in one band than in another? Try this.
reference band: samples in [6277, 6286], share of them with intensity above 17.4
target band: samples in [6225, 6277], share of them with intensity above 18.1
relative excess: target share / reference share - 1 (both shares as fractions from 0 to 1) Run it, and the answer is -0.6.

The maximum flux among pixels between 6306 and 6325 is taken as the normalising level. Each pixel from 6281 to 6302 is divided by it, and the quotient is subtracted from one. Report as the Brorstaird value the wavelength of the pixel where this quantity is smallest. 6282.01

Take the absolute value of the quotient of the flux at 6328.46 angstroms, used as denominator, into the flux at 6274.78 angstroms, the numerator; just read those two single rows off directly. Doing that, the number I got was 1.03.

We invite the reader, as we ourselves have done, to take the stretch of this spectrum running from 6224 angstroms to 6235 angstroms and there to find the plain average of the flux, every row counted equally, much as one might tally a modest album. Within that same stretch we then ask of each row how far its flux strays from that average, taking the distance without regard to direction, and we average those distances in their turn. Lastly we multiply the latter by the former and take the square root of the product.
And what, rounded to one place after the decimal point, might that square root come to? 2.2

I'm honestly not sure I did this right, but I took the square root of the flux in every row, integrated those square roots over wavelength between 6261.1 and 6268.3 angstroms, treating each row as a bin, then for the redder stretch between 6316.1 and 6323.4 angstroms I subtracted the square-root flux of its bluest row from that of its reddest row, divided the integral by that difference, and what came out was 120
